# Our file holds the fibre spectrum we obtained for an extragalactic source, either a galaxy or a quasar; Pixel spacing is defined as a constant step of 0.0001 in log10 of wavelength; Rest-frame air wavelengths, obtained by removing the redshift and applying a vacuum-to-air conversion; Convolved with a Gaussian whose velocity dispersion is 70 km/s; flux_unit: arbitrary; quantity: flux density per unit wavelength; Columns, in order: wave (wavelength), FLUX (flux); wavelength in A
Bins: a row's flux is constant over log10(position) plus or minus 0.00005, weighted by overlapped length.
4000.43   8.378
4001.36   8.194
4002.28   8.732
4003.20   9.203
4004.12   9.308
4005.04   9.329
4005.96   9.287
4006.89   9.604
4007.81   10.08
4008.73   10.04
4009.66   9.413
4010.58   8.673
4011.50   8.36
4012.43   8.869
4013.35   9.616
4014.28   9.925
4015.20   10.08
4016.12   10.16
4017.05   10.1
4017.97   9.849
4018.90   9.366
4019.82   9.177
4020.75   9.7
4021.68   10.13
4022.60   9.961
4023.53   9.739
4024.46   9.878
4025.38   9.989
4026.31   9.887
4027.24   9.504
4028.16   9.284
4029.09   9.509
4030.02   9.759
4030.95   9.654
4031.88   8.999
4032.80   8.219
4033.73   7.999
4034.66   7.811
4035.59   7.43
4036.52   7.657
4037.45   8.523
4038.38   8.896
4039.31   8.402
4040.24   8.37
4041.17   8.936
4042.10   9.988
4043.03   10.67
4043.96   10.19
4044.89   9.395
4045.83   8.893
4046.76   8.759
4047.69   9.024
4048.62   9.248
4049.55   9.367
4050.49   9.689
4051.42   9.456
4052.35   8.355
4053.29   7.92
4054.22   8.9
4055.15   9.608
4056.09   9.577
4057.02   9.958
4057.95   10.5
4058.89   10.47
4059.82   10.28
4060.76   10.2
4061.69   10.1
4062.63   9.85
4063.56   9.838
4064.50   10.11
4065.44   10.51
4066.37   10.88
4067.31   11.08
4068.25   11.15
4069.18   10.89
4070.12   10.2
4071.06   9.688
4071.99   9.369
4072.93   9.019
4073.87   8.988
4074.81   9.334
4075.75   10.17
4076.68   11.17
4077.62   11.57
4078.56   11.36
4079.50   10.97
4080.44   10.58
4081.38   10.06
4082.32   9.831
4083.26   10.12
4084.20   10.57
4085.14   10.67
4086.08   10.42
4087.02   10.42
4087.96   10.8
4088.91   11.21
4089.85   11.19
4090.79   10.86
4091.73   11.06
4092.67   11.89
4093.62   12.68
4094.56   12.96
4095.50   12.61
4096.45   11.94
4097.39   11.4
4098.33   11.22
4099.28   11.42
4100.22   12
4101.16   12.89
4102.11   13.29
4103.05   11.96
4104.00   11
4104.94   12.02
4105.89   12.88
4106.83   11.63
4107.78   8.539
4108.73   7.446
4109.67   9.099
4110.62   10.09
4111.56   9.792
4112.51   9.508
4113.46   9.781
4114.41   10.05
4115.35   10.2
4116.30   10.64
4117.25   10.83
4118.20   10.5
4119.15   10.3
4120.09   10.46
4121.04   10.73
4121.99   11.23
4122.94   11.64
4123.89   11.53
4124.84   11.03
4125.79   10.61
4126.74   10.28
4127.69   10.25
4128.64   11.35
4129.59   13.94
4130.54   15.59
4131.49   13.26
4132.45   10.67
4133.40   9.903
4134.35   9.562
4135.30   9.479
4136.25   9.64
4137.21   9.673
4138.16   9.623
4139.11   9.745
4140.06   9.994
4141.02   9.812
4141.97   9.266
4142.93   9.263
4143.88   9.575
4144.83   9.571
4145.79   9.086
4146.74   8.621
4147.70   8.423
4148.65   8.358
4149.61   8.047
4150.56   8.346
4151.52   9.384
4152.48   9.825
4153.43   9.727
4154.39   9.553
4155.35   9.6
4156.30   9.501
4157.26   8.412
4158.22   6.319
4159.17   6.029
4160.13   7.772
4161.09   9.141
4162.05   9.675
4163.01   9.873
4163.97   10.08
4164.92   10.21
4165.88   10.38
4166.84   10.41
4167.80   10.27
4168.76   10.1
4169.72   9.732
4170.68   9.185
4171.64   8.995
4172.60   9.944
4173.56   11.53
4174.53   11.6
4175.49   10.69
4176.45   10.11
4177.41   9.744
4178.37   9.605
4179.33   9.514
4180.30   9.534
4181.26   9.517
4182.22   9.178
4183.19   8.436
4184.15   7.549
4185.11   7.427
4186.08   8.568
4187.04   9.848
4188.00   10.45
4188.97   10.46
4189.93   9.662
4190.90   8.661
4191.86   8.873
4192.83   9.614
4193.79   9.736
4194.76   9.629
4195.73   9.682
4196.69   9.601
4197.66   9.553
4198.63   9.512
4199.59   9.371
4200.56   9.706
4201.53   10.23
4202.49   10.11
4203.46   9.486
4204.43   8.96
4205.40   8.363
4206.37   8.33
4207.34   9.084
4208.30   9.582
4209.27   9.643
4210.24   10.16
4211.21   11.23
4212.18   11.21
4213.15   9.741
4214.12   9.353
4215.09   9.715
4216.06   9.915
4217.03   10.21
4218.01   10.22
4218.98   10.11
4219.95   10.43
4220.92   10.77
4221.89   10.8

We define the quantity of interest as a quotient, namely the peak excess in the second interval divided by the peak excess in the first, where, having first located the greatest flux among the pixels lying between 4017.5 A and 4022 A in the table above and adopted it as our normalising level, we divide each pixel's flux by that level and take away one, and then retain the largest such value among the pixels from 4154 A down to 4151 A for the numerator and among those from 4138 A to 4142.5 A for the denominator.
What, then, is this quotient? 2.2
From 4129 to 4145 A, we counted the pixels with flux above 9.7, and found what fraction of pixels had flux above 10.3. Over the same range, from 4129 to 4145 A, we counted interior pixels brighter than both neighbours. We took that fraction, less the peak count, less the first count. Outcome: -12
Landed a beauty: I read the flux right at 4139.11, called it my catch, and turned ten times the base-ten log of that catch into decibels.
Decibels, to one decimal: 9.9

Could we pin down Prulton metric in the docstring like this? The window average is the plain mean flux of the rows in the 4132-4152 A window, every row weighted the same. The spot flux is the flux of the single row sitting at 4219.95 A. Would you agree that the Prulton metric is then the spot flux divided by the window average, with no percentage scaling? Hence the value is 1.12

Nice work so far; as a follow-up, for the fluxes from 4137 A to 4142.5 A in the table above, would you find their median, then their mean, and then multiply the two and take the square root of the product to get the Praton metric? 9.7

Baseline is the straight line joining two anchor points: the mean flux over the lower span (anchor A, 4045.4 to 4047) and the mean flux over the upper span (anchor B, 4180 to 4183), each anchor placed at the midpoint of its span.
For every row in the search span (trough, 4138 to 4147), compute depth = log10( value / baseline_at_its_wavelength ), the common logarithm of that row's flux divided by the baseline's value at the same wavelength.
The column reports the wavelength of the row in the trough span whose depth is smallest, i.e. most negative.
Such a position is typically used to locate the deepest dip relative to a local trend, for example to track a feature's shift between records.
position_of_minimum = 4146.74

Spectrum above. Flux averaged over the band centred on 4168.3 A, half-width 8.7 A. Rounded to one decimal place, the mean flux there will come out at 10.0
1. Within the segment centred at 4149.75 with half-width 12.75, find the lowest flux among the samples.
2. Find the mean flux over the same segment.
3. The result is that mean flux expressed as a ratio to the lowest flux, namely 1.49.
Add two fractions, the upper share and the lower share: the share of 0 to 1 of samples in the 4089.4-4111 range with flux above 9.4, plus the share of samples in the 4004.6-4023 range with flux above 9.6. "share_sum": 1.5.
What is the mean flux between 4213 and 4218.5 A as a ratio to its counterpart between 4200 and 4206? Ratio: 1.04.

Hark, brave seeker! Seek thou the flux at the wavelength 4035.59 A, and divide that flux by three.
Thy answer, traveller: 2.48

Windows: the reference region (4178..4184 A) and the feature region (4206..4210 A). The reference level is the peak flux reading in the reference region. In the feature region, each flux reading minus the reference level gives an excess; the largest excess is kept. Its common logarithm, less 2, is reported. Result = -3.4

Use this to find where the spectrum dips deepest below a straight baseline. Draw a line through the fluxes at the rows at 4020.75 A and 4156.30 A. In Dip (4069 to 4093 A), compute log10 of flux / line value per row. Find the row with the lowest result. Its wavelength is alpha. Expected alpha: 4073.87 A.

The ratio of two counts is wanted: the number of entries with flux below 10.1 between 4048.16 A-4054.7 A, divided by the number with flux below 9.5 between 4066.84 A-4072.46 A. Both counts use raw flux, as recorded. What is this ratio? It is 7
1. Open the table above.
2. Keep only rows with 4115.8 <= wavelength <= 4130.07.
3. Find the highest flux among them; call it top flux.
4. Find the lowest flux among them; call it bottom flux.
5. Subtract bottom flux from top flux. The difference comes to 3.7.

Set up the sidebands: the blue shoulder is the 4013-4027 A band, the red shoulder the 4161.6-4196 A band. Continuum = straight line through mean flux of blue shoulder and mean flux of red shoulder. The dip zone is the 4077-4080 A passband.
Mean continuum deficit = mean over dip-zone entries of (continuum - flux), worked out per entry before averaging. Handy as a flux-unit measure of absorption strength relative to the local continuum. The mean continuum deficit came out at -1.5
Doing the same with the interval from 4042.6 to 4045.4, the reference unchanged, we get -0.3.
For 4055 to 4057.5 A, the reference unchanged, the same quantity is 0.1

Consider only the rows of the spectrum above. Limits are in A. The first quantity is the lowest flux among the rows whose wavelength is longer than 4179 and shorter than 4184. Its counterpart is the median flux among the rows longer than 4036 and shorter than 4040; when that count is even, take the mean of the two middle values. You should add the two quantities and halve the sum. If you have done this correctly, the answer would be 8.4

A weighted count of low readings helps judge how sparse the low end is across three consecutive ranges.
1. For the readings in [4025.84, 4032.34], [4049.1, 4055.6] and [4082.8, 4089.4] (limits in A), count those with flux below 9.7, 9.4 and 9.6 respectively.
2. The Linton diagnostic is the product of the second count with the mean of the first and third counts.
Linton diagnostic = 10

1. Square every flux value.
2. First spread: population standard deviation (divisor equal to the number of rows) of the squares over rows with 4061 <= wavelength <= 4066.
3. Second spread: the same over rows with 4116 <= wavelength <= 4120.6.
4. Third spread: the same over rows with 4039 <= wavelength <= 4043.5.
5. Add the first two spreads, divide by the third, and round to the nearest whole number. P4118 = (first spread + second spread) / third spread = 1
